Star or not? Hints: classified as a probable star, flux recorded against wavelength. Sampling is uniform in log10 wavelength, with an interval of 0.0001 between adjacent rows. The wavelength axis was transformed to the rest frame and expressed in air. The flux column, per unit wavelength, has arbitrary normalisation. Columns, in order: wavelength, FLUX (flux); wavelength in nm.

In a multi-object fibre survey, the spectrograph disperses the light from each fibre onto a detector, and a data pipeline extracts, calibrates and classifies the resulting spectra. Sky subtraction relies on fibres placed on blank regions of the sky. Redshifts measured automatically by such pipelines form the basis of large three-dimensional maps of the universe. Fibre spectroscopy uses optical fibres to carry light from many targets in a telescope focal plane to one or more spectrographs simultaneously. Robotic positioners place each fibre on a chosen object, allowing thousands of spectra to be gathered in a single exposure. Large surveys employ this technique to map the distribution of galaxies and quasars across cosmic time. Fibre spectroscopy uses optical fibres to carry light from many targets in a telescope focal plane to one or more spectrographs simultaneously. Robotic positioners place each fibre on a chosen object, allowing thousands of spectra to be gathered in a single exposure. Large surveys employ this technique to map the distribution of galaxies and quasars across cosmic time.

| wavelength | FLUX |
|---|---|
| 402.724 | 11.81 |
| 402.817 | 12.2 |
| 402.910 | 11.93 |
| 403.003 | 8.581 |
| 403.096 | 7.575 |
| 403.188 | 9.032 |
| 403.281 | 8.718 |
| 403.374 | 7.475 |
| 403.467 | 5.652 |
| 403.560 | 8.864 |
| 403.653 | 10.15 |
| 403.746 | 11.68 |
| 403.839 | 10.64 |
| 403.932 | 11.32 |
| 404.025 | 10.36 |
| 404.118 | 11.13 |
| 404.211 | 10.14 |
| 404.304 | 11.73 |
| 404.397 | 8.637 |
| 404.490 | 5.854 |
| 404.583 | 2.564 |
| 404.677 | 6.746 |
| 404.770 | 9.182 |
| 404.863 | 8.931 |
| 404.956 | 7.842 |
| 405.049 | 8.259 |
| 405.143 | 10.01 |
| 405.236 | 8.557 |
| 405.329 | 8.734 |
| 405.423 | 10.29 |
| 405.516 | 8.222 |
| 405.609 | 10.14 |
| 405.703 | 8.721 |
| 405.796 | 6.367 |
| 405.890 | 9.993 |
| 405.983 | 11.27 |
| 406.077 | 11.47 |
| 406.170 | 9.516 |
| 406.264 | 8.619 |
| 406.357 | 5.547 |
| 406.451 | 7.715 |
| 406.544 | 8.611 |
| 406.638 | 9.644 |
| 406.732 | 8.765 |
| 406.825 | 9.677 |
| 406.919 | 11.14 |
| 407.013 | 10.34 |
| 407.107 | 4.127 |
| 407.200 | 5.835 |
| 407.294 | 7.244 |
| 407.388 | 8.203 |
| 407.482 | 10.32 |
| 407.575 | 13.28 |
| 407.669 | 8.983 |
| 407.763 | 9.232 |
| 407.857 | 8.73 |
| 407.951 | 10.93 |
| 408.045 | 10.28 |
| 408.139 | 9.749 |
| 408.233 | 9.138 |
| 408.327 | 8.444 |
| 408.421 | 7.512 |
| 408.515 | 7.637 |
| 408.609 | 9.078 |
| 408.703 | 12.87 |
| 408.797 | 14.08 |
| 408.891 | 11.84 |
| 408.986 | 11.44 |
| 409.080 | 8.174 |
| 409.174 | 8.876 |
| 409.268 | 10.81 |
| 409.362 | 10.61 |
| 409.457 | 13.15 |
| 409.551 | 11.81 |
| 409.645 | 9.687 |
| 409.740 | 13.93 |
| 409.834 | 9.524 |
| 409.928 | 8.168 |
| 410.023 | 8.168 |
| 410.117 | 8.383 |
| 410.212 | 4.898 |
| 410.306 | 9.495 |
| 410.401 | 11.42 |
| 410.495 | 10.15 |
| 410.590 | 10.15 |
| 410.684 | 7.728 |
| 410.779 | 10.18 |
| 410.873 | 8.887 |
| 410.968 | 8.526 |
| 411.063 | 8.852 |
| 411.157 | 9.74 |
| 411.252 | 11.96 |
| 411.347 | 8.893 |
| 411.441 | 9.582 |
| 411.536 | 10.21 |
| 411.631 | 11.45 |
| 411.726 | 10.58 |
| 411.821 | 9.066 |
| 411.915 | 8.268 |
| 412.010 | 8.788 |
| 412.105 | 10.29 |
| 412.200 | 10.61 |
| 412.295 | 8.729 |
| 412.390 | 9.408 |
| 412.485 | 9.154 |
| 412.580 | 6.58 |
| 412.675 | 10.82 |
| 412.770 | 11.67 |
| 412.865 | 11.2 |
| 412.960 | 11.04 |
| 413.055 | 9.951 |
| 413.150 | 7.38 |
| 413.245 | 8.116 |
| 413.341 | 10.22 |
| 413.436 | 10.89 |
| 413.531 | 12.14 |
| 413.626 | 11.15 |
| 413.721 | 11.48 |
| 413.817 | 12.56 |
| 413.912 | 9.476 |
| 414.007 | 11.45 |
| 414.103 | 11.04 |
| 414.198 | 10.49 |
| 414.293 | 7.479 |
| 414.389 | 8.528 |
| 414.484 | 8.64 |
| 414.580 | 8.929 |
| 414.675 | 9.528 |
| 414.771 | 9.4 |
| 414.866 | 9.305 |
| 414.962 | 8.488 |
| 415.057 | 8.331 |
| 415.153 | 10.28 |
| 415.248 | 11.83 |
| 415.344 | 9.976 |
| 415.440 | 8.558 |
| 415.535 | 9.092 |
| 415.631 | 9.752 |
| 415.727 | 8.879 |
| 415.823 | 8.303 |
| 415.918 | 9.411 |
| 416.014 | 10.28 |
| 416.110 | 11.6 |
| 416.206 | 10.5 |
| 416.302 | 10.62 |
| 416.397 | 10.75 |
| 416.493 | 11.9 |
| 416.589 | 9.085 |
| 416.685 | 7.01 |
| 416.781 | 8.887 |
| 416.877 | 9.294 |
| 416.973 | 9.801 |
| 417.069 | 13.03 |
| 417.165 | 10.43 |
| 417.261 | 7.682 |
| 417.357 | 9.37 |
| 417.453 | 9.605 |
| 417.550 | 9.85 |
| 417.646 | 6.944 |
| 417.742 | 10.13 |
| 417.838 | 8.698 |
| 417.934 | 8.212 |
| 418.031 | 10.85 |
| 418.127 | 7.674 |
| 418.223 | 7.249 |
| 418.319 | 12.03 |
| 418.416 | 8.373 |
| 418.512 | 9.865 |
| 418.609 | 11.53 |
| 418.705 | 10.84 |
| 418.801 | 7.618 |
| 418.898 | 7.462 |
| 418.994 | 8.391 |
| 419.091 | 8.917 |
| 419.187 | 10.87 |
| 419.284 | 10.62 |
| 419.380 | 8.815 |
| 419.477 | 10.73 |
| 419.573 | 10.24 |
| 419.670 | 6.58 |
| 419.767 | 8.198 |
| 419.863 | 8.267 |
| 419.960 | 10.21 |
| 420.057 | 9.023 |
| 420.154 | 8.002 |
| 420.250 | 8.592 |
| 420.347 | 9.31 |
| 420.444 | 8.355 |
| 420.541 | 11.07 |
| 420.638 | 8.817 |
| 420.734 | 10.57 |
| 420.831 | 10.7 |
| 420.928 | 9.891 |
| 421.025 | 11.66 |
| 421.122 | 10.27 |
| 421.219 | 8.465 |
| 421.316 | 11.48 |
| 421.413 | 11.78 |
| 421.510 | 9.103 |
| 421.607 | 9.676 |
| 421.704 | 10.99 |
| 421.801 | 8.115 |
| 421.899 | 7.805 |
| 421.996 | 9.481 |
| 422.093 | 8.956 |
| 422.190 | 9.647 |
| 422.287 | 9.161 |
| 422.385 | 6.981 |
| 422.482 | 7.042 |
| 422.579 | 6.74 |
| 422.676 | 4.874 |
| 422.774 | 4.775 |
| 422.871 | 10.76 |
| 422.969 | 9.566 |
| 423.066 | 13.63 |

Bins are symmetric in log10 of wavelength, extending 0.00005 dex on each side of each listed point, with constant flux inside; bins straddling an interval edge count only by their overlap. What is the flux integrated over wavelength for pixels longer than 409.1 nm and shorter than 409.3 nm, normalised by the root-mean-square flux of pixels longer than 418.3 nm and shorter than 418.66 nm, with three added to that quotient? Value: 3.18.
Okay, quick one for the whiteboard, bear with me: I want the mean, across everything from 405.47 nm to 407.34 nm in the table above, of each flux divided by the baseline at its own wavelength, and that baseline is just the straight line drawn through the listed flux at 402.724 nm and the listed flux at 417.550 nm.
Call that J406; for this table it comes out 0.76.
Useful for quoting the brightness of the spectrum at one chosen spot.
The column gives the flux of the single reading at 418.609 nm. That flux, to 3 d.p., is 11.530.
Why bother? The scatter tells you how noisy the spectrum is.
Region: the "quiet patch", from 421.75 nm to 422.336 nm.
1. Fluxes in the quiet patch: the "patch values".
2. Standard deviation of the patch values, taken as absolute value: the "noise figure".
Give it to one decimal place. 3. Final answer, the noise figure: 0.7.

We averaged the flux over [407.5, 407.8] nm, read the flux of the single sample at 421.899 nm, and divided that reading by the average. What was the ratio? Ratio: 0.74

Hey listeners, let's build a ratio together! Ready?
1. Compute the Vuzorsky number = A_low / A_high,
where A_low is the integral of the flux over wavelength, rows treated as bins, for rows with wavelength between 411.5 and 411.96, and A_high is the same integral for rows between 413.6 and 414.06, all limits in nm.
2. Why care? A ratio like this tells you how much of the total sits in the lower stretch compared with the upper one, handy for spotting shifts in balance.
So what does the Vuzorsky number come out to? 0.88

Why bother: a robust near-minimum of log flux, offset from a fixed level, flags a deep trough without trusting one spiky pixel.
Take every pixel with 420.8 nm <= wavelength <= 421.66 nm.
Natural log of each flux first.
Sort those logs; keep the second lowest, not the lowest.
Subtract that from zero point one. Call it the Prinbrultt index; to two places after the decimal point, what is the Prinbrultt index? -2.11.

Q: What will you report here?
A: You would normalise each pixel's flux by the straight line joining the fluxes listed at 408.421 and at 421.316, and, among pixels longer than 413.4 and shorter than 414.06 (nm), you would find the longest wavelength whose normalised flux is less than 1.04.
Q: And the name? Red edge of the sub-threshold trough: 413.912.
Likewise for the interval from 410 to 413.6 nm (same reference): 413.245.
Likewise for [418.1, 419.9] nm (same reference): 419.863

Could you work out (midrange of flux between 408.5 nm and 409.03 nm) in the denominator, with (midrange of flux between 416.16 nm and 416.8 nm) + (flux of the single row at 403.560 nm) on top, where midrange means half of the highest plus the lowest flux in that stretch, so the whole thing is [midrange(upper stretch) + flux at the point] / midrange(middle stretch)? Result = 1.69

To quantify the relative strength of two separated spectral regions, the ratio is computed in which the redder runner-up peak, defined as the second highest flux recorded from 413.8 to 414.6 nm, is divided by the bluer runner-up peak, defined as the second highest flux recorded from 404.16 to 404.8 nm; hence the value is 1.13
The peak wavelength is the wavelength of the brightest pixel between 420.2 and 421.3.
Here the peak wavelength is 421.025 nm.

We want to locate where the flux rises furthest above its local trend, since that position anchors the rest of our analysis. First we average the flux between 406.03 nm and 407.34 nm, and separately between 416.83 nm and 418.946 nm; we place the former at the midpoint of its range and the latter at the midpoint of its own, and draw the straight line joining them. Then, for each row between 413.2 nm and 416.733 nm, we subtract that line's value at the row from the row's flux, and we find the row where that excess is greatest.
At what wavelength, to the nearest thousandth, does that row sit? 413.817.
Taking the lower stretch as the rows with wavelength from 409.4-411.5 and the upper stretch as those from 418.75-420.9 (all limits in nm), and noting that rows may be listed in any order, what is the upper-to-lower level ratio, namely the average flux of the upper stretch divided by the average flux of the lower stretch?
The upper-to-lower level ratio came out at 0.94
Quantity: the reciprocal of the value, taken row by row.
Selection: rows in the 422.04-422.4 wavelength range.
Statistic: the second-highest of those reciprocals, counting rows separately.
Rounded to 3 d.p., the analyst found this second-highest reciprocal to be 0.112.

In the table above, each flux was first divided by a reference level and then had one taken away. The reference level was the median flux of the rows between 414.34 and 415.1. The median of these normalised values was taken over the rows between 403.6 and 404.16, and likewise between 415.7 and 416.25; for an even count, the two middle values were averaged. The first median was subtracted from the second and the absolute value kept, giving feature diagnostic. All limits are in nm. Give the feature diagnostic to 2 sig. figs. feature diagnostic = 0.12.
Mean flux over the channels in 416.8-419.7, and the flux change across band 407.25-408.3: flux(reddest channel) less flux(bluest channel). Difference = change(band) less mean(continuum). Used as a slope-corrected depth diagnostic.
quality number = -7.5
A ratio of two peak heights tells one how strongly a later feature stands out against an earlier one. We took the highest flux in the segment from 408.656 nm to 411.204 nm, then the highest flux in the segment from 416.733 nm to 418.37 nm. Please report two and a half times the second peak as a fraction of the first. 2.31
